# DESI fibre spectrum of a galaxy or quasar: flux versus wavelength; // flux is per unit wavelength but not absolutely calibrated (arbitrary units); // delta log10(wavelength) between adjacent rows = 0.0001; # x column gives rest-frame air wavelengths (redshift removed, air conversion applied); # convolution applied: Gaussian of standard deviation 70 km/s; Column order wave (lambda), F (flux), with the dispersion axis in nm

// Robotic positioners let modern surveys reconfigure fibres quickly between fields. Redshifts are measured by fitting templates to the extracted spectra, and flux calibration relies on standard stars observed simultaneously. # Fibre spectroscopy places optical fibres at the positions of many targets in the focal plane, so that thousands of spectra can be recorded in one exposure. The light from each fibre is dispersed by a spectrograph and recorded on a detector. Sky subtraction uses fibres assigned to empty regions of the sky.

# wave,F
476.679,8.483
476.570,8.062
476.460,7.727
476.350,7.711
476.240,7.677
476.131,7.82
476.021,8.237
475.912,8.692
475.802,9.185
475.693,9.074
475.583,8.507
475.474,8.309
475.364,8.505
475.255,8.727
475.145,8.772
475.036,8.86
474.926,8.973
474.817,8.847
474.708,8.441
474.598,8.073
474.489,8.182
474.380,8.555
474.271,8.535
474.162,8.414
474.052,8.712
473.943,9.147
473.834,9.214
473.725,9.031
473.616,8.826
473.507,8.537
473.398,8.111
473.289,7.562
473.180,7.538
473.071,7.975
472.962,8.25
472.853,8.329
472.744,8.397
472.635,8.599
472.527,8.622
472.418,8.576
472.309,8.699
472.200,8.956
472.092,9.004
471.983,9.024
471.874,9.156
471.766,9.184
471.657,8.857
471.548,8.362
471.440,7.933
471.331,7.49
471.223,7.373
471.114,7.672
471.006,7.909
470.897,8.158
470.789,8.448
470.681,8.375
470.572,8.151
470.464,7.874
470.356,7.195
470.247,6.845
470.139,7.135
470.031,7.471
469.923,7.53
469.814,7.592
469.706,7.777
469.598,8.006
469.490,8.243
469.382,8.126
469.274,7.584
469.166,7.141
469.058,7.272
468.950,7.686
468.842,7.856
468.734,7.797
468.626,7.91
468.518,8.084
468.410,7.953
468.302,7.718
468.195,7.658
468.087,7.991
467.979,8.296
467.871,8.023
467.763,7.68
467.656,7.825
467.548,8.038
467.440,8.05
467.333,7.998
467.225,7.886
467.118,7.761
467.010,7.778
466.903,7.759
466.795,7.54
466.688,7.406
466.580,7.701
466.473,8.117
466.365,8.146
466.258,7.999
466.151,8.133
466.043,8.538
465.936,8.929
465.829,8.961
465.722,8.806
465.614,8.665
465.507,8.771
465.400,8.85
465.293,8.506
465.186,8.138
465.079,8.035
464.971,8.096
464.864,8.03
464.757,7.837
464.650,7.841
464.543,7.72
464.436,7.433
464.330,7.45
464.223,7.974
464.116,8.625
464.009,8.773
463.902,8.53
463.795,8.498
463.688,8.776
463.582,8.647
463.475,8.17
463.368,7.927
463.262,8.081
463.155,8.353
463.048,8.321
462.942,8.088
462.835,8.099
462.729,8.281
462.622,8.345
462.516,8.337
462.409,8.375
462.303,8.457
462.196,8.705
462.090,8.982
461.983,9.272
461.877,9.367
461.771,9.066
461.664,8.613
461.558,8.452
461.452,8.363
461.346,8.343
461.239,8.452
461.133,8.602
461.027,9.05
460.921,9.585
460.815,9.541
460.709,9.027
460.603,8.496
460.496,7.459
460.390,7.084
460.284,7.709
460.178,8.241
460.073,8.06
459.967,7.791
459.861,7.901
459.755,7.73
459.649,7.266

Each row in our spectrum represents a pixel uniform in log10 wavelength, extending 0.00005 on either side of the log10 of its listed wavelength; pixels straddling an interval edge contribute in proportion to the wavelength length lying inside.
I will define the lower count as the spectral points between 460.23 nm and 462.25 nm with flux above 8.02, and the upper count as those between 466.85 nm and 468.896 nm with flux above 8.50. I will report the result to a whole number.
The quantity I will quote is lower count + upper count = 16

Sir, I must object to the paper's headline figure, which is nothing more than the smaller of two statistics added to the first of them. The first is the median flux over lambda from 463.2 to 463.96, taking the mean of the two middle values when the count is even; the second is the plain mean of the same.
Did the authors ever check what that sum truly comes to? 16.9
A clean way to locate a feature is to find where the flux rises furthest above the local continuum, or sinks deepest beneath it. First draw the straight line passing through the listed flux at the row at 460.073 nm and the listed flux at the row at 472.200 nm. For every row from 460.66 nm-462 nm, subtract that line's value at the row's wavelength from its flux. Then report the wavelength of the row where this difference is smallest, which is 461.346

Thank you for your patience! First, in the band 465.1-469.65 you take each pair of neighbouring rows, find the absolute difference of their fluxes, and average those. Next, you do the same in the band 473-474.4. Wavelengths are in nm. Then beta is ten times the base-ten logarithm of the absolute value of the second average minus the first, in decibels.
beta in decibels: -13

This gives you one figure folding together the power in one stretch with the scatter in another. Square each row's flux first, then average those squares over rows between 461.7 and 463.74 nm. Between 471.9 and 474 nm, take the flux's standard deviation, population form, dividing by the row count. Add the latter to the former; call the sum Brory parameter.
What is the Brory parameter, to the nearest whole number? 73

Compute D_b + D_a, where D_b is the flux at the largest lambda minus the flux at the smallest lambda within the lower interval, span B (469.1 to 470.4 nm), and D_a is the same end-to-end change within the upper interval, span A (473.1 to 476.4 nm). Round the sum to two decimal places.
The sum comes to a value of 0.23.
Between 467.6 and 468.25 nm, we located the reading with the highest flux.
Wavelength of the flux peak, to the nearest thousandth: 467.979 nm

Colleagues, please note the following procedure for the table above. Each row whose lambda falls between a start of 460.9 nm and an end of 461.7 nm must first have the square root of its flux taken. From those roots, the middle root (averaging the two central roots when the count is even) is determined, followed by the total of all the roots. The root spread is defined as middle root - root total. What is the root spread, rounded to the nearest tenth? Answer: -20.6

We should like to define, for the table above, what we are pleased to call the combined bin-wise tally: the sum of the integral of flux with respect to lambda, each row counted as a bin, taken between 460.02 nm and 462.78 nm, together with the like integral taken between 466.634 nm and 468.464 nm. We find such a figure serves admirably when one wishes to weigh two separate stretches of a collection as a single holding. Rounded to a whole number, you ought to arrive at 38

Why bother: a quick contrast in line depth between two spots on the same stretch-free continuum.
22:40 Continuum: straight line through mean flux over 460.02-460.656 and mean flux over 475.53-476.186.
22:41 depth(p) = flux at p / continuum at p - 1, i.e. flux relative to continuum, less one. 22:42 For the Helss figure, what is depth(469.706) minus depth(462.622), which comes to -0.11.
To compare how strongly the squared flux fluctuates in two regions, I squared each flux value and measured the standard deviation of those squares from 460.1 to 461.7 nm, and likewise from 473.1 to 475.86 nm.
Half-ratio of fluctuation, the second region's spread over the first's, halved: 0.33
